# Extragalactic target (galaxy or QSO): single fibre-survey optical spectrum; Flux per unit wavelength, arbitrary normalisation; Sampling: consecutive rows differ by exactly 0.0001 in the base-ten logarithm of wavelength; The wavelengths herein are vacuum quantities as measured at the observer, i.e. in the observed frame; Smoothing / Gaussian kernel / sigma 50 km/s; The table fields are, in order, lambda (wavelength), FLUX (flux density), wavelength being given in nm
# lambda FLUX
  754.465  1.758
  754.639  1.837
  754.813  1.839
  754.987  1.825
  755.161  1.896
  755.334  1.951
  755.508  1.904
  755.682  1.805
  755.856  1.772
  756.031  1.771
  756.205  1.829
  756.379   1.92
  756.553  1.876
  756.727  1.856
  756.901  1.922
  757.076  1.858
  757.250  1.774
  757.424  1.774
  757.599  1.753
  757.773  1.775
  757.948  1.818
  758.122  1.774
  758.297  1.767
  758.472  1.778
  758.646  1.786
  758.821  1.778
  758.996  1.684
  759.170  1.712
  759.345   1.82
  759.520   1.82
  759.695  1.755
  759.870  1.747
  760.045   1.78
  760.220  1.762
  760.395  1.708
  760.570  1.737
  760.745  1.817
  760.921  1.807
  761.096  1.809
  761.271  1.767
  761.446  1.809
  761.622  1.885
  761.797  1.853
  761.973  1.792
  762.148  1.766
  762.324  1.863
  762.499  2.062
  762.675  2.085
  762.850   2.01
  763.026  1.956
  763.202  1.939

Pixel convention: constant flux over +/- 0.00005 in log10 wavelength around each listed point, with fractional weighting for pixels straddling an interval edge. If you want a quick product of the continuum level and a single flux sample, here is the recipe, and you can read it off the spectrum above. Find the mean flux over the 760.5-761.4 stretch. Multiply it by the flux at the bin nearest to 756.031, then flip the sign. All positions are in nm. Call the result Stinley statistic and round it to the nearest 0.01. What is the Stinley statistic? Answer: -3.17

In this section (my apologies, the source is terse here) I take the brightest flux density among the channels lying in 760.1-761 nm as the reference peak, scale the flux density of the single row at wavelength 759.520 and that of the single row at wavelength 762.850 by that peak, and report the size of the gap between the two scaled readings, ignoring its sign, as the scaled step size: 0.10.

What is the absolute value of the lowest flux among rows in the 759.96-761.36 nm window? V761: 1.71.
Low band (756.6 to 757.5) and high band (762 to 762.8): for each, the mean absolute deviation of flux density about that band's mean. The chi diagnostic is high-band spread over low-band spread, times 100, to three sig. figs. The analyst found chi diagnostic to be 258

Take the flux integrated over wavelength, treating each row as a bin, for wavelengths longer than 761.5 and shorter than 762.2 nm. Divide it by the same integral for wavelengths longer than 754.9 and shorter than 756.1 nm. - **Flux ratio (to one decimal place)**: 0.6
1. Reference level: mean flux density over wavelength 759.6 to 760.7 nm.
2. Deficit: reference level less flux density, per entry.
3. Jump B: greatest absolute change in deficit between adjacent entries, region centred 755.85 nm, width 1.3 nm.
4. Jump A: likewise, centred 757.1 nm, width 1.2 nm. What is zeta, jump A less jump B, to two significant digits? -0.015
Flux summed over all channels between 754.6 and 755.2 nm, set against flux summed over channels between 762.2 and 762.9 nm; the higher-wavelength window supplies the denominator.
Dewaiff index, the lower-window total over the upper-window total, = 0.92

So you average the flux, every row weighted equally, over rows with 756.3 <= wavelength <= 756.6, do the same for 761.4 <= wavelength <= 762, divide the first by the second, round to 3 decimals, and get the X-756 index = 1.034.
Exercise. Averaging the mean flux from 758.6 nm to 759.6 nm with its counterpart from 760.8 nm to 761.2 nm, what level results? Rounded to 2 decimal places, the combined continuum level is 1.79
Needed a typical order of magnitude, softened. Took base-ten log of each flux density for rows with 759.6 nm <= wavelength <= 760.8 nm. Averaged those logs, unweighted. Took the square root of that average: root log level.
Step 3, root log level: 0.495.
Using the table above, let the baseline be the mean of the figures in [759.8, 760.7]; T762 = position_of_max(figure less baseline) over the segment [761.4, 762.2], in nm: 761.622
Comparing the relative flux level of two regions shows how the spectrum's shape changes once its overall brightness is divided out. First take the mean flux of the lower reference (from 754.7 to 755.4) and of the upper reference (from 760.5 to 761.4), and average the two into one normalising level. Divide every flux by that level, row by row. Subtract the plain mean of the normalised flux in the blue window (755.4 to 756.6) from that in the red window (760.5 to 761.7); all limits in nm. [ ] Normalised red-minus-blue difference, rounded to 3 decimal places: -0.019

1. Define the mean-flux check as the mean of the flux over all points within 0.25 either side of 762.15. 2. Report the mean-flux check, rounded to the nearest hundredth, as 1.81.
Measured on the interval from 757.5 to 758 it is 1.78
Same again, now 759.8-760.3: 1.76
